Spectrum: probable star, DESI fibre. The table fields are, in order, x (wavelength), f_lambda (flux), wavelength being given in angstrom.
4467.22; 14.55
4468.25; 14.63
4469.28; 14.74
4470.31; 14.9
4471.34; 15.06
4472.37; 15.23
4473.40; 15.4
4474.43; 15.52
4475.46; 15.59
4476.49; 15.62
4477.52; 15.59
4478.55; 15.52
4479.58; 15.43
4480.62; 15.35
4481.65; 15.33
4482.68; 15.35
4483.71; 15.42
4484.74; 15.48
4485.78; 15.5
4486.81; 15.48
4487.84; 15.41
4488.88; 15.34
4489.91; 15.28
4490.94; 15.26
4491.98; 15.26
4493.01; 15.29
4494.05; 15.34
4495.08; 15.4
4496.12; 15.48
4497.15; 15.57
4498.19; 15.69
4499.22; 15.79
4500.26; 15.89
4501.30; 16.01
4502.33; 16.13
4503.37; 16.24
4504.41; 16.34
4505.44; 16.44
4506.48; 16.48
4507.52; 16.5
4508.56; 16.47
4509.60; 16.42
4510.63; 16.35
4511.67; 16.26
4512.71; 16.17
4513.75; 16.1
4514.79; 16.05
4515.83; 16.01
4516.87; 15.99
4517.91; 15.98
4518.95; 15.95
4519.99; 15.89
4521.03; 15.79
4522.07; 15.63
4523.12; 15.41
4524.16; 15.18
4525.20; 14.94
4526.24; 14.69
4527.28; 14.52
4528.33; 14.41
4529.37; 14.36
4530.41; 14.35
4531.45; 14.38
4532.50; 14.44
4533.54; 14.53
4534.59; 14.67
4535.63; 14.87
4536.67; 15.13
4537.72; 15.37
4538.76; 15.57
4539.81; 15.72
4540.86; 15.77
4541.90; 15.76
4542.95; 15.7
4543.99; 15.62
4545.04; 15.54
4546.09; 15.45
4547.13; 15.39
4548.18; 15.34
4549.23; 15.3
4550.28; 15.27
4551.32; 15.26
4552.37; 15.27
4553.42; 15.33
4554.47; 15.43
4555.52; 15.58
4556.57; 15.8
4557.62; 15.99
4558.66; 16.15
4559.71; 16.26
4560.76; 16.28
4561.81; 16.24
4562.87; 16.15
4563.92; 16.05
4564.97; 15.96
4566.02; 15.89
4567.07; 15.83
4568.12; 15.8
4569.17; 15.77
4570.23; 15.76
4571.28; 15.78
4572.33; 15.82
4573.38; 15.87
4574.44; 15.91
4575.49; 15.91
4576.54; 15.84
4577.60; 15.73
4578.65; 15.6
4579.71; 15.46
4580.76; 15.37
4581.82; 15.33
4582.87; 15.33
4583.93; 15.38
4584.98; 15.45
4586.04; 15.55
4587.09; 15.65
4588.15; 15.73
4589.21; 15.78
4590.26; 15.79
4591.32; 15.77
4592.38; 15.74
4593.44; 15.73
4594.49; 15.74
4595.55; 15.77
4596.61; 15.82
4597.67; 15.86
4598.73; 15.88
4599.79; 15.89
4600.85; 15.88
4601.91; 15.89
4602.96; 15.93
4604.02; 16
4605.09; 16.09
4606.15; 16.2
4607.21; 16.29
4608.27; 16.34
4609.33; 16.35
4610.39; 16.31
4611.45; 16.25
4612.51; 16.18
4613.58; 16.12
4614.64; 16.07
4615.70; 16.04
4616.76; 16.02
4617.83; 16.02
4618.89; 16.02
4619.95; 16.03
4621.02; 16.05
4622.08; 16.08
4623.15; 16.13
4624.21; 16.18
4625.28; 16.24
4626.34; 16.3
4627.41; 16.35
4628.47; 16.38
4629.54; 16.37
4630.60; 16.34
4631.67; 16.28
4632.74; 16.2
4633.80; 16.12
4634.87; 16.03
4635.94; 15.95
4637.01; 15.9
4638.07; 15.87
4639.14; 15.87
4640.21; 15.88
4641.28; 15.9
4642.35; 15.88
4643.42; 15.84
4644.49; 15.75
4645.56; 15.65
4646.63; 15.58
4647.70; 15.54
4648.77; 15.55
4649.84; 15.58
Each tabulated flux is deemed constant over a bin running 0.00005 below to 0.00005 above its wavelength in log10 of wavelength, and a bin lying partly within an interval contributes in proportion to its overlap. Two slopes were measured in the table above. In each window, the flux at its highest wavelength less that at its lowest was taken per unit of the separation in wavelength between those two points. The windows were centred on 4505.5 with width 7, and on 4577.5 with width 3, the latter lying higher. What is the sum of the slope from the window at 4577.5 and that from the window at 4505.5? -0.06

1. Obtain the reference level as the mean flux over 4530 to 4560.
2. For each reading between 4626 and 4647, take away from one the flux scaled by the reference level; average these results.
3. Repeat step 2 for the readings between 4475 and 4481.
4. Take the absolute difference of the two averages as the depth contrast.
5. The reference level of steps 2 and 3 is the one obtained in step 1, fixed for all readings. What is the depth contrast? 0.033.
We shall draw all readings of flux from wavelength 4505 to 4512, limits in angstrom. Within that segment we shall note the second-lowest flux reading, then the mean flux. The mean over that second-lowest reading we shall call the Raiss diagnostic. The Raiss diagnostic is 1.004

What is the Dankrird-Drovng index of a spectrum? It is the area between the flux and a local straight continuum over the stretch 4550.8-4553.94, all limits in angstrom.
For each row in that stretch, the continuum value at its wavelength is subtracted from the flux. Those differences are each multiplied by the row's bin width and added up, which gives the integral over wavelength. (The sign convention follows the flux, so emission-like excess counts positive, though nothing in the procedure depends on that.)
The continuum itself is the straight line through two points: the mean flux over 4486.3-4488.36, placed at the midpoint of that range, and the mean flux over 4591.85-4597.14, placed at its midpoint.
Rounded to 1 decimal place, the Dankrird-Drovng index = -1.1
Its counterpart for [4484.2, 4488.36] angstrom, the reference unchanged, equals 0.1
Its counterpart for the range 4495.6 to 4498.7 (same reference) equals 0.3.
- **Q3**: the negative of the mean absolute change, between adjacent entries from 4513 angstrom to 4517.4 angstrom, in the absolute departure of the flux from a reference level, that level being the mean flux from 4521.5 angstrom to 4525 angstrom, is -0.04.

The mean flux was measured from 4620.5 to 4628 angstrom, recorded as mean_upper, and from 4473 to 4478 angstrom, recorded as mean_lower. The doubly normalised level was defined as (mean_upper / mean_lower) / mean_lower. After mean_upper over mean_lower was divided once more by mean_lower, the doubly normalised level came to 0.0670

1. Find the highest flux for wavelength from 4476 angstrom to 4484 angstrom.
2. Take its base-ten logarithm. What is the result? 1.19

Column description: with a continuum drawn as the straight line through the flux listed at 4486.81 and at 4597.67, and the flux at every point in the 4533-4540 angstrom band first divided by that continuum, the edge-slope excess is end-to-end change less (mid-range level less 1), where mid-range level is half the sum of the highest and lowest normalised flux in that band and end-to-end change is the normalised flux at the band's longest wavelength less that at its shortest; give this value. 0.11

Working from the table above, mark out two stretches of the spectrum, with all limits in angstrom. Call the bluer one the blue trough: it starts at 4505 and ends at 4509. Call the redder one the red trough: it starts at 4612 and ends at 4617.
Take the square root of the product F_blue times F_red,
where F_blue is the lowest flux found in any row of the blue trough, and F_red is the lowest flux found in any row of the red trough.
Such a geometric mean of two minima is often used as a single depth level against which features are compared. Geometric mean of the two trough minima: 16.2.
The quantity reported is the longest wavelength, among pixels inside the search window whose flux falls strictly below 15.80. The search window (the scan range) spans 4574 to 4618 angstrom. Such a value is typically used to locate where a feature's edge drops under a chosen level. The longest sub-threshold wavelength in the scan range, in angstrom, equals 4595.55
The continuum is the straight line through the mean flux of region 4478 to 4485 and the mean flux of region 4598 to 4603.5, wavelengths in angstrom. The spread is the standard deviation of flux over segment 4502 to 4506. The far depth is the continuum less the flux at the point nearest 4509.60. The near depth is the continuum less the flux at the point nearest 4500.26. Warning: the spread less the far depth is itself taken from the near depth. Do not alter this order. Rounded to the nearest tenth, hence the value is -1.4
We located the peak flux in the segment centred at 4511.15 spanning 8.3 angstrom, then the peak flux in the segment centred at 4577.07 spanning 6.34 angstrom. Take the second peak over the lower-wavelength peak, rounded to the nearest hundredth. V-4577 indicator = 0.96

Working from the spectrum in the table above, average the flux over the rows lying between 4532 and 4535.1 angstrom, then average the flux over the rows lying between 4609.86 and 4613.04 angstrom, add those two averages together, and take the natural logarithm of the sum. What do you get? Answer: 3.43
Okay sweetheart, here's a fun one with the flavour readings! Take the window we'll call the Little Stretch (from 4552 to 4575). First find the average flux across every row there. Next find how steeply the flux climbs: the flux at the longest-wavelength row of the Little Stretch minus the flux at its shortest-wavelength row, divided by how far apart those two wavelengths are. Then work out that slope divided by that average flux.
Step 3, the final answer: 0.0018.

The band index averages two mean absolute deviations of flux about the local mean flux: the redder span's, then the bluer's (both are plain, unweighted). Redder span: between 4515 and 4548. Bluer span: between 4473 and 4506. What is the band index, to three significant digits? 0.376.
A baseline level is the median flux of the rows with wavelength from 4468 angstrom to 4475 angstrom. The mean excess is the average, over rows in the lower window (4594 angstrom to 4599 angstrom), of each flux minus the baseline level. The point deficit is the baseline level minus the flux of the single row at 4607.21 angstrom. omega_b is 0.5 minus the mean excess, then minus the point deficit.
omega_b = 1.0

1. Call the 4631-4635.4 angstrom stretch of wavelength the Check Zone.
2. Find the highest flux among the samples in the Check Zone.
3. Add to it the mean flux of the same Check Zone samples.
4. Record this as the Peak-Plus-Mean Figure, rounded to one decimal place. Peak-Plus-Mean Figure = 32.4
